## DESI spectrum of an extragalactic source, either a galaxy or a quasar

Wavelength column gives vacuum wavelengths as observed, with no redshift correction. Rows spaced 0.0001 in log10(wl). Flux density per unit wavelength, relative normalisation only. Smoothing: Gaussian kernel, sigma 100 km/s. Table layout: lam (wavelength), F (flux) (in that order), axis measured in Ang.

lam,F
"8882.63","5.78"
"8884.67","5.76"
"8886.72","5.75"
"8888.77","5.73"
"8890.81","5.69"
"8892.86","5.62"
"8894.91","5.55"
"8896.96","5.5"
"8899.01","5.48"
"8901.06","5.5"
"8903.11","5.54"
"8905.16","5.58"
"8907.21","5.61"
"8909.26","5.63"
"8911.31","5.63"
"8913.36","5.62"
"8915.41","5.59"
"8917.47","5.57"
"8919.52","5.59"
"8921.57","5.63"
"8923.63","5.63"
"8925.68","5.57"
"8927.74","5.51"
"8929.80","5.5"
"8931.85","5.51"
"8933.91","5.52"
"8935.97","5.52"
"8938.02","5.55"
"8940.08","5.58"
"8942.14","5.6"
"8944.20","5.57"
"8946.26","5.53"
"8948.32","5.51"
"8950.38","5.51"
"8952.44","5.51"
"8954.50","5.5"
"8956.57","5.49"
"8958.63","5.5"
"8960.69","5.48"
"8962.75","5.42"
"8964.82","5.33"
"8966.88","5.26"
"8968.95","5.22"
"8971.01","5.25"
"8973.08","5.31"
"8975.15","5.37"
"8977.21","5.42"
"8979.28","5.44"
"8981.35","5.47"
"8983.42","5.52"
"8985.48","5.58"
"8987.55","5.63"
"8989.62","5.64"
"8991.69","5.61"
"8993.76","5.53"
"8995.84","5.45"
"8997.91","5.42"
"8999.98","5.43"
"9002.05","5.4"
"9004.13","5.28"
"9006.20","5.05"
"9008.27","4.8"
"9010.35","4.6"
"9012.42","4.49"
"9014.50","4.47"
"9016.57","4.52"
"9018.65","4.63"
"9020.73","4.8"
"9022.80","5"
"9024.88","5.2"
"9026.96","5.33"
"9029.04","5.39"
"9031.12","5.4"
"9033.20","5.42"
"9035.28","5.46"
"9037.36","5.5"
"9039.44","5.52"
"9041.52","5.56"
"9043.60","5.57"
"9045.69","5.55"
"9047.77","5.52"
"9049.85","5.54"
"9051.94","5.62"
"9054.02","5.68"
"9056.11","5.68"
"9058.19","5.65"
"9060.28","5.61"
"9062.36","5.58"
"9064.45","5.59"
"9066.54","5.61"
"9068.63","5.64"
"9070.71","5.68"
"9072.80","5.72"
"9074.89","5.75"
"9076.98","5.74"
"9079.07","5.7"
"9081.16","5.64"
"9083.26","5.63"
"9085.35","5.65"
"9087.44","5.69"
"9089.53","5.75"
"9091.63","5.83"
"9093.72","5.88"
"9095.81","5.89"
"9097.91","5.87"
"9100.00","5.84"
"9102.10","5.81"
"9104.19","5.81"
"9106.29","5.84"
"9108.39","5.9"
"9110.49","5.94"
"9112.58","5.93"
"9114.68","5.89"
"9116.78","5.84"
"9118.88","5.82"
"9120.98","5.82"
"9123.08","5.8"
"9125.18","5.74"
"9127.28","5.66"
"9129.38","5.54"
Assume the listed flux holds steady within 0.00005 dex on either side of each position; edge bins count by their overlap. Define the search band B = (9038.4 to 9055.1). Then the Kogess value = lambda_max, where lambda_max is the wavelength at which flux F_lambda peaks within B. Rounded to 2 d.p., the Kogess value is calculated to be 9054.02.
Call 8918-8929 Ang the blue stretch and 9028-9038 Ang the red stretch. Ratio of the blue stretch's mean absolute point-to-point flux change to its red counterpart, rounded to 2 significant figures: 1.5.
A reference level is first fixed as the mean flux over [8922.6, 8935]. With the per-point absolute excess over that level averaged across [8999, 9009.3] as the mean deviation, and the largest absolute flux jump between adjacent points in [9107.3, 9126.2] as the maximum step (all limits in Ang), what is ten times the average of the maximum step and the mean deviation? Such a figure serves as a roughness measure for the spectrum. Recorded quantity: 2.0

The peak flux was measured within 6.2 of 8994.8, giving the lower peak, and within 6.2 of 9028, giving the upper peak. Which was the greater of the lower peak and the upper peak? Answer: 5.64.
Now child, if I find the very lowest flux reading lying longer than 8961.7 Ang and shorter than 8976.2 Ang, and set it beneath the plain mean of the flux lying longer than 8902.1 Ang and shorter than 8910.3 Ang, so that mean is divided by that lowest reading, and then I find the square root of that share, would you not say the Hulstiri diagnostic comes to 1.035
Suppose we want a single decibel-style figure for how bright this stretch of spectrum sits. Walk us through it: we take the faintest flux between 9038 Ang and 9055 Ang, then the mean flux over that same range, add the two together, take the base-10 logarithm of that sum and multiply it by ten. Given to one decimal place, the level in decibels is 10.4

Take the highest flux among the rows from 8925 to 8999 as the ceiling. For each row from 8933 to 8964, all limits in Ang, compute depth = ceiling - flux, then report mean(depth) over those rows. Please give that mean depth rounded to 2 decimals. 0.12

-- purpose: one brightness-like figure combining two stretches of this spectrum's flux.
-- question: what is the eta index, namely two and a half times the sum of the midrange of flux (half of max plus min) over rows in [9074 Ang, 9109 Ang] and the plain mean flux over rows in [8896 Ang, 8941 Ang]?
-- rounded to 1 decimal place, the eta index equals 28.3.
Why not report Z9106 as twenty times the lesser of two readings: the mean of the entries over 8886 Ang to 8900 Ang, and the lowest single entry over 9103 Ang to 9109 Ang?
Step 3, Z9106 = 112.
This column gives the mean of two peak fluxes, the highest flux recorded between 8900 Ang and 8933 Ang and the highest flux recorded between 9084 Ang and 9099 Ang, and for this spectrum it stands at 5.76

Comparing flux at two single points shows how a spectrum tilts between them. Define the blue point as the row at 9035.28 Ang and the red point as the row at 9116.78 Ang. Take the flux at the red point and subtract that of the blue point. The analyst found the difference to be 0.38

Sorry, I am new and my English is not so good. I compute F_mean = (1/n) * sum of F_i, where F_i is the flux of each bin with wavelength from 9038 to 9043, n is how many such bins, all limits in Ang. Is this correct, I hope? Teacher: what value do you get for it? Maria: 5.54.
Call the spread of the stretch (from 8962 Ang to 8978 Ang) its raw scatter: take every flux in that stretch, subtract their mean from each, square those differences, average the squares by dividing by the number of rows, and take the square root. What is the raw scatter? 0.072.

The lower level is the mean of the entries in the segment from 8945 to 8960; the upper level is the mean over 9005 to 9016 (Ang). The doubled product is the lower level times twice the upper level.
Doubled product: 51.6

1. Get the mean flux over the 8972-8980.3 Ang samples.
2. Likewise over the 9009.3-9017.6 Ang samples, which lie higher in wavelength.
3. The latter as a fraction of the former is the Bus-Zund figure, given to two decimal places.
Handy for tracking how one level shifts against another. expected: 0.84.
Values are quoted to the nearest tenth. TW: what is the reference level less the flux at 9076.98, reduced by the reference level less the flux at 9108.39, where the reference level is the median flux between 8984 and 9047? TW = 0.2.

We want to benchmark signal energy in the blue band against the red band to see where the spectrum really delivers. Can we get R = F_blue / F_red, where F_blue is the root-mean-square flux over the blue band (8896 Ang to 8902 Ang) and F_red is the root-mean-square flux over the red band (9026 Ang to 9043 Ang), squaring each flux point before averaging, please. 1.01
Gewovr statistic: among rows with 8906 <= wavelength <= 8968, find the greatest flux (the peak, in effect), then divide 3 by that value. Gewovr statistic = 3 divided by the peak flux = 0.533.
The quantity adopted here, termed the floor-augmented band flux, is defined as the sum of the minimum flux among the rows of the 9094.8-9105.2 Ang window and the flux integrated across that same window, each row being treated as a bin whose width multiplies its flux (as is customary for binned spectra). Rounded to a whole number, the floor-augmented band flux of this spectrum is 67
